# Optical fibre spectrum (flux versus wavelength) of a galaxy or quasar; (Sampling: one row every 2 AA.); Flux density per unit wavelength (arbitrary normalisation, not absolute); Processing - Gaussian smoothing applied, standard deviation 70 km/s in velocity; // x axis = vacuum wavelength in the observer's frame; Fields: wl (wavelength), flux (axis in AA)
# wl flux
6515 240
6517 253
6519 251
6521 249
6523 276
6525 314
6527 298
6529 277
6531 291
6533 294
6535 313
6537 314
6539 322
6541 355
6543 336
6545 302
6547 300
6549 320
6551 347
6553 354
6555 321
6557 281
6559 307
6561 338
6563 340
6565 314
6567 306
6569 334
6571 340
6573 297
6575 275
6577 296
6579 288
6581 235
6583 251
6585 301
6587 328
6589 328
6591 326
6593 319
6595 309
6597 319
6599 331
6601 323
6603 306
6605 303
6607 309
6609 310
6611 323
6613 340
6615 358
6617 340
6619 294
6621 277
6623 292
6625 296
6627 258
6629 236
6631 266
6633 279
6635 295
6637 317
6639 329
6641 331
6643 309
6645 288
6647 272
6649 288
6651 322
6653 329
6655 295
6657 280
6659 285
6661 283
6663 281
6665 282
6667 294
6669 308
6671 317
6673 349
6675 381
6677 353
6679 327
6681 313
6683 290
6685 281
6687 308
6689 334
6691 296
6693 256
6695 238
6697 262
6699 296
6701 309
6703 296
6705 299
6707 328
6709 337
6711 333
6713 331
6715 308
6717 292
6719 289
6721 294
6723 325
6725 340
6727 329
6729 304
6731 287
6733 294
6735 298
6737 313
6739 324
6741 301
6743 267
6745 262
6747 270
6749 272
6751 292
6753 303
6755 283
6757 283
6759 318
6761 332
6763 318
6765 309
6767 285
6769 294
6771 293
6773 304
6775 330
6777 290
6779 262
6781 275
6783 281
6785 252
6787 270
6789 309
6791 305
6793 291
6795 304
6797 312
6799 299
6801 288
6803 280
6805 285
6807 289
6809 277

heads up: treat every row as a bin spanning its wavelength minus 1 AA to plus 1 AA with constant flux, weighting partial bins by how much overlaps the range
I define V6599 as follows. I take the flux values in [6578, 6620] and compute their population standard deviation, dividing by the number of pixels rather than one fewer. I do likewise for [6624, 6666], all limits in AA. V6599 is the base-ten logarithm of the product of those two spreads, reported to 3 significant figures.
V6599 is 2.82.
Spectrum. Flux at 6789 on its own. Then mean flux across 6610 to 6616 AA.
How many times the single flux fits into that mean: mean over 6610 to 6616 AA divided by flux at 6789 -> 1.10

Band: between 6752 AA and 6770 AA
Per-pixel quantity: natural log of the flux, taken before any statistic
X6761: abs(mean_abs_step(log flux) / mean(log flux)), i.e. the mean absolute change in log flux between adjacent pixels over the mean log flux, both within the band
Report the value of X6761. 0.0090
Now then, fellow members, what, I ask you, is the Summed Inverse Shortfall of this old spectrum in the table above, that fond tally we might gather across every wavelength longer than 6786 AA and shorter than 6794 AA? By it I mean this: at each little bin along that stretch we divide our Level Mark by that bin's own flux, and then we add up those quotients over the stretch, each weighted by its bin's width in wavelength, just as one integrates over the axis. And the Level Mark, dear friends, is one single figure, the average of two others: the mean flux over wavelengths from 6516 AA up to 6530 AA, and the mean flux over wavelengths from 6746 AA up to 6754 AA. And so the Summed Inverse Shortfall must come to 7.6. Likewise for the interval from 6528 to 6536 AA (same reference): 7.6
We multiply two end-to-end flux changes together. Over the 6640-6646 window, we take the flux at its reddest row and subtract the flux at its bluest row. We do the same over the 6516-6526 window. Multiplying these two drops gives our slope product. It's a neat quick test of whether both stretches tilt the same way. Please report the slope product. -2623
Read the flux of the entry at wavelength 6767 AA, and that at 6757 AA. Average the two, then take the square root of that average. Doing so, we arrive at 16.9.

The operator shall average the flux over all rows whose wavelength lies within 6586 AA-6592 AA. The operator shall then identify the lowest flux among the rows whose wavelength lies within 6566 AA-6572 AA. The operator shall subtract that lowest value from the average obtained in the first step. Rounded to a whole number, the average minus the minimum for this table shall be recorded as 21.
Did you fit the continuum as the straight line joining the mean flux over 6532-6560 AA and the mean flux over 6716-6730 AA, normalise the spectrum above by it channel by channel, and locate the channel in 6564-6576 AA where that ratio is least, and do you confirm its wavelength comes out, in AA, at 6575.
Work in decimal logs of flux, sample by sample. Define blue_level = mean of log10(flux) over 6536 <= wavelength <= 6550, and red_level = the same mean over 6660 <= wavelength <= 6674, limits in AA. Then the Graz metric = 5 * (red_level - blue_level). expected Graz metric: -0.14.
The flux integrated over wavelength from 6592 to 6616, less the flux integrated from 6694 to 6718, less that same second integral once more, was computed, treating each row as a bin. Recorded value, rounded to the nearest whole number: -6816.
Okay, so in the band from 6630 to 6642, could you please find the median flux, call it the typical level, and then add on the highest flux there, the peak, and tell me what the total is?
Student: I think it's 637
